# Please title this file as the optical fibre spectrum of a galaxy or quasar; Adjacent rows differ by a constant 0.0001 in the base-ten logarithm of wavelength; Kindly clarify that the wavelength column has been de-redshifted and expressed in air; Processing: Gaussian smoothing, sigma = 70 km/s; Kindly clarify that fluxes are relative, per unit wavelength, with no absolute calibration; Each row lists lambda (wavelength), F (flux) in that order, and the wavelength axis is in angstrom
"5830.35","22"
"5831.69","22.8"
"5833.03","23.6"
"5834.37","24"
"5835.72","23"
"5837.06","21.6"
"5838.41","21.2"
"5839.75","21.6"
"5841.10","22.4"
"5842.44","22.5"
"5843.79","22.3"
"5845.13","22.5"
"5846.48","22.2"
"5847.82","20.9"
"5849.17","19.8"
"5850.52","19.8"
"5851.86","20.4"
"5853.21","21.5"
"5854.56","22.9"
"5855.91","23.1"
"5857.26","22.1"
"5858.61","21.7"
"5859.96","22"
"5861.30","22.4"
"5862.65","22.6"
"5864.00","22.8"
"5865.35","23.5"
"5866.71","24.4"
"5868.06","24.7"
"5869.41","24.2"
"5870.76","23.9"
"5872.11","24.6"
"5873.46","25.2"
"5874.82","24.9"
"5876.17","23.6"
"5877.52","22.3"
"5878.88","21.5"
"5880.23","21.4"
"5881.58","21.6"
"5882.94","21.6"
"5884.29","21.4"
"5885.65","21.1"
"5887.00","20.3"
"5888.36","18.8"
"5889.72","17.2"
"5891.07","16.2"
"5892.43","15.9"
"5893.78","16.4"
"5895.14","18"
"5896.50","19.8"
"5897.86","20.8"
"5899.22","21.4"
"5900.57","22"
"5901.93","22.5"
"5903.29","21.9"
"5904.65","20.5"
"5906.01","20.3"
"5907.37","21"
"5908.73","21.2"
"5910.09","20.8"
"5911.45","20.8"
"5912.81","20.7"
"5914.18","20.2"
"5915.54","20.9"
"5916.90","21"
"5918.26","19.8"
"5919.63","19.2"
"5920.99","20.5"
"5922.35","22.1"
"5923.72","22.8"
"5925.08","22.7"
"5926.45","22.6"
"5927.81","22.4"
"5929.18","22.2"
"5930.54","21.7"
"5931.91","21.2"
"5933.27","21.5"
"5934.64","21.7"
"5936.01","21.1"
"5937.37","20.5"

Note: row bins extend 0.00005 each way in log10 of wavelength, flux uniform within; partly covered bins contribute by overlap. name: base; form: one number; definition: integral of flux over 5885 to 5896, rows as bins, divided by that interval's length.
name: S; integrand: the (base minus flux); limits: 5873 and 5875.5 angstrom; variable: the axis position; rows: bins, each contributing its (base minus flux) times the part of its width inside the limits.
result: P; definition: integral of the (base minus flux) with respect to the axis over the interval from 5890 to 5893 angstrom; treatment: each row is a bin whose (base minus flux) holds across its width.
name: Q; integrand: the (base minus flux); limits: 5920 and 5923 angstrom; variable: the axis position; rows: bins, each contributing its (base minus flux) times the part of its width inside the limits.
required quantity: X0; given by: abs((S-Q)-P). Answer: 13.7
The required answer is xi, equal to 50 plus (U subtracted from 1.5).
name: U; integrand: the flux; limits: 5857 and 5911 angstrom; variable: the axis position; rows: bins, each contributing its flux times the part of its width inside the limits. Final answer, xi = -1107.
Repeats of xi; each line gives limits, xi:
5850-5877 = -570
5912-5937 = -482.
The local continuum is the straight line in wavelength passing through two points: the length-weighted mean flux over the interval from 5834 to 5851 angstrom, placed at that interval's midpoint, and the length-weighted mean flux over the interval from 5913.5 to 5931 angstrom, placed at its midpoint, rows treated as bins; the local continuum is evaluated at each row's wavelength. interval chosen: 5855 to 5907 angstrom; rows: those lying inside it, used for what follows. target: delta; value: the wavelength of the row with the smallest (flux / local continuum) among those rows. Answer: 5892.43 angstrom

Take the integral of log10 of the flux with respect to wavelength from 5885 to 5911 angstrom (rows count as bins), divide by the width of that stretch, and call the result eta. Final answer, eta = 1.29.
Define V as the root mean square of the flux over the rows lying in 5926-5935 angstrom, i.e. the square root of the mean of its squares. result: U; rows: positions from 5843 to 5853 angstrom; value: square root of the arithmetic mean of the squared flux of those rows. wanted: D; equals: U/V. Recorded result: 0.97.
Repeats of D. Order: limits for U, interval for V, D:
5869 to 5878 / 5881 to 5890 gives 1.19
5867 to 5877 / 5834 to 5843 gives 1.09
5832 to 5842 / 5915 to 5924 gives 1.08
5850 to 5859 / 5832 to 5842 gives 0.96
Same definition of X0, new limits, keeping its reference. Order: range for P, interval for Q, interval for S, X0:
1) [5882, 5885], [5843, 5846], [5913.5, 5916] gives 17.3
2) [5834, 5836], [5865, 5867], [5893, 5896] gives 24.9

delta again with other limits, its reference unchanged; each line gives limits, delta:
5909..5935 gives 5919.63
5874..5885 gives 5880.23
